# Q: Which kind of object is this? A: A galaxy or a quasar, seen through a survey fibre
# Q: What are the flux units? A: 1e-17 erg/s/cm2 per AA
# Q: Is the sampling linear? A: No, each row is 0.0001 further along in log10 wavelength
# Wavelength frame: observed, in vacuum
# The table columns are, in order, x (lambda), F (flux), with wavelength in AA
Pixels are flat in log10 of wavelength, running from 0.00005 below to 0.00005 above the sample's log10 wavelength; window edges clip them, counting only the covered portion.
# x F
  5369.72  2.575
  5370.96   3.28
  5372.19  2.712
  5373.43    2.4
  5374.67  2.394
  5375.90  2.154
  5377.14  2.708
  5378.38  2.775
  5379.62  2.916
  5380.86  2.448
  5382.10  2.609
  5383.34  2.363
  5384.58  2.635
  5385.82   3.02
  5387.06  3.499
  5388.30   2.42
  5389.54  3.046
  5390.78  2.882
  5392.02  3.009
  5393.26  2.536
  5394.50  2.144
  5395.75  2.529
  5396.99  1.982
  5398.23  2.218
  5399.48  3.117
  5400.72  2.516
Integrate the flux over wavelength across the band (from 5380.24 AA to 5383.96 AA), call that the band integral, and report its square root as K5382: 3.03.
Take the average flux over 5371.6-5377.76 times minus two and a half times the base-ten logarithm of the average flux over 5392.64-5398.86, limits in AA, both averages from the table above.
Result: -2.2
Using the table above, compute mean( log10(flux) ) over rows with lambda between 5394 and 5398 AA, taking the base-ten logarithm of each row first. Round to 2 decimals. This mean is 0.34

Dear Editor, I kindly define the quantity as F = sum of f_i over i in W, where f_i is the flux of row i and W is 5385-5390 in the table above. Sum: 12.0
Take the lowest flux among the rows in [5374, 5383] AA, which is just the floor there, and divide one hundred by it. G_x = 46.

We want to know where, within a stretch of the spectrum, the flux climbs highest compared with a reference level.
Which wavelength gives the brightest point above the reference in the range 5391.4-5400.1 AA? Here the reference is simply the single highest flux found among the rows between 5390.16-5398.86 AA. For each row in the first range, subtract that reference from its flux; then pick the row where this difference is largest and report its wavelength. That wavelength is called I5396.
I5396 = 5399.48 AA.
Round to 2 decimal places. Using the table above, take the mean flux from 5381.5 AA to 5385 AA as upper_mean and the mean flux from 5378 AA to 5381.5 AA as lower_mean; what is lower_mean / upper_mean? 1.07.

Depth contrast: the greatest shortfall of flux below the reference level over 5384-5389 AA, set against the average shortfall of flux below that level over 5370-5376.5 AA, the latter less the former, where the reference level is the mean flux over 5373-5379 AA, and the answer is -0.17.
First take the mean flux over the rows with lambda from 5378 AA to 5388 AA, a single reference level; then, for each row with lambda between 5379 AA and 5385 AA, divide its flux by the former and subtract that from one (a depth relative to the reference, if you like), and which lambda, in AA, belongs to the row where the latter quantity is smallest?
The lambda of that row 5379.62 AA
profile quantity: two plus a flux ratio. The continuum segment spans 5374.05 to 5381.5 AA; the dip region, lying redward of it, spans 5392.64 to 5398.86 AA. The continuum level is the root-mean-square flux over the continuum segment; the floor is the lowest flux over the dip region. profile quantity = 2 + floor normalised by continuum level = 2.77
